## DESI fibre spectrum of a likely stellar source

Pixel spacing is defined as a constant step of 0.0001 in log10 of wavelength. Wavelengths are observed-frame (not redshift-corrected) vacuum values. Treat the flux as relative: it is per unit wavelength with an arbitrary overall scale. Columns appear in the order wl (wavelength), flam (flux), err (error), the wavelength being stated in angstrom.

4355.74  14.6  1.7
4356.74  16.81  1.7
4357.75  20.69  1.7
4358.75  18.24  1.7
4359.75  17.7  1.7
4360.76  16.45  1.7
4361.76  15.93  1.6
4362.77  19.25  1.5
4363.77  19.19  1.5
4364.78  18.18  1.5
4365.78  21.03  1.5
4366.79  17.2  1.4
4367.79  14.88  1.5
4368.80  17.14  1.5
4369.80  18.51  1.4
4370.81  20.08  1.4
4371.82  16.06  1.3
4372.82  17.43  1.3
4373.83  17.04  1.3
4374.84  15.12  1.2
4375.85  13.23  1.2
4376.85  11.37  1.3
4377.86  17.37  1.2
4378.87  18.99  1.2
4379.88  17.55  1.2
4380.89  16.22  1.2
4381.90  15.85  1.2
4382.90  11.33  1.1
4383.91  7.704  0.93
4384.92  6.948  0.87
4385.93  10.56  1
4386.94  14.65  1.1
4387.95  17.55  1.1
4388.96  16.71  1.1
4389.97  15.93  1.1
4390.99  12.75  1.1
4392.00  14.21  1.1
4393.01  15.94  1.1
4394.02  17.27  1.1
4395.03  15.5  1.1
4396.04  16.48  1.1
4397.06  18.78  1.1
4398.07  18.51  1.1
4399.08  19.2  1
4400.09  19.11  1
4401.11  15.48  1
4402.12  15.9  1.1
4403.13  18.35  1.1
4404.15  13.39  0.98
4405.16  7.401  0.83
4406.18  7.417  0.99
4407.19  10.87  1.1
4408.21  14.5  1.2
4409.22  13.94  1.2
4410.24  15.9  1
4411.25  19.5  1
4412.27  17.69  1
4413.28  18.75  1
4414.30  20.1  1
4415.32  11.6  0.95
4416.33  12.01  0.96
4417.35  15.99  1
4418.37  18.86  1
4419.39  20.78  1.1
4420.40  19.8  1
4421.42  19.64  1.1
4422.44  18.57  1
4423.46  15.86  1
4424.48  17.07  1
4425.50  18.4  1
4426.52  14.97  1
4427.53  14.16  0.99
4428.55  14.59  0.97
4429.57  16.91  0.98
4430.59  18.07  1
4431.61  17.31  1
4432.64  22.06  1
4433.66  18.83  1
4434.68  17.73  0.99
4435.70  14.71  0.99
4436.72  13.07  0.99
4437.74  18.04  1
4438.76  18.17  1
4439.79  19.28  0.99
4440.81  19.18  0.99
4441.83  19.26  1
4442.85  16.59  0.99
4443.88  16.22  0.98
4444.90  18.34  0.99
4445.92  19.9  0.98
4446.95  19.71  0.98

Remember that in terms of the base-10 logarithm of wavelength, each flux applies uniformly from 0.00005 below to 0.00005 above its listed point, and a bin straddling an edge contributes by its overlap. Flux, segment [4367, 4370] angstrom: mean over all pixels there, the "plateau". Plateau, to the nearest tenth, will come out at 16.8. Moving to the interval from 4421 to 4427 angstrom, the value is 17.4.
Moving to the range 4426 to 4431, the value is 15.7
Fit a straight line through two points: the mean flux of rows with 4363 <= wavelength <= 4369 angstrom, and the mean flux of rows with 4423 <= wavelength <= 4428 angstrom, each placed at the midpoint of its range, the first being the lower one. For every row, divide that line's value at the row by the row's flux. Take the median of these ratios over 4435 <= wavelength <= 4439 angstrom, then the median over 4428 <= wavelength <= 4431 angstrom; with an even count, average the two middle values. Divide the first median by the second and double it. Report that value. 2.06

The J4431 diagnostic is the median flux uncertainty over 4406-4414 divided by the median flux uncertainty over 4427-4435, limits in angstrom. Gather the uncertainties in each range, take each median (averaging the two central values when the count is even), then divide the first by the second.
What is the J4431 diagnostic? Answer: 1.01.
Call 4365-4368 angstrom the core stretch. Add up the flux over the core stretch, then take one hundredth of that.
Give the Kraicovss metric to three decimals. 0.531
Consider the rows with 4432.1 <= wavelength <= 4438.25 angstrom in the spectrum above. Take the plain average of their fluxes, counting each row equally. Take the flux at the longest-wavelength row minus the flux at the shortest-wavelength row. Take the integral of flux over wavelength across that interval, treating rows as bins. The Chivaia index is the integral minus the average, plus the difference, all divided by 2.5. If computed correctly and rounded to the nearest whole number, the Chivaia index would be 34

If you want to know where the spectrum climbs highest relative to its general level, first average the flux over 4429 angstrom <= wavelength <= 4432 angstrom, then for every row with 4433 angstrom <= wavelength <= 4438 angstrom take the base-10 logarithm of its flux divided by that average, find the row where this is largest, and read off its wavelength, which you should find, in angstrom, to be 4433.66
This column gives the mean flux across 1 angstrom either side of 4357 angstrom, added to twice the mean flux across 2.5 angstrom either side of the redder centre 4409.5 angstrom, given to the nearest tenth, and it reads 48.6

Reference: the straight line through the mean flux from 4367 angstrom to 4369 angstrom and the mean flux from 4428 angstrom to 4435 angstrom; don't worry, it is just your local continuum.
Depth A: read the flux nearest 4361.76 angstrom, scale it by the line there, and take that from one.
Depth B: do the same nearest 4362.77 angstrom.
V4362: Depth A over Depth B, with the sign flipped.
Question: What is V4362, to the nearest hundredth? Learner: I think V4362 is -0.03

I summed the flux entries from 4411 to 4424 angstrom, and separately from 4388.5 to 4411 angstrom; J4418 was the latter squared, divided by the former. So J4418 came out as 485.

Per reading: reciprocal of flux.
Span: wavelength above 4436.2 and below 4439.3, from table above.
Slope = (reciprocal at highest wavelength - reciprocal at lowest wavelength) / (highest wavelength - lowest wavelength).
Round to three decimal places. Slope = -0.011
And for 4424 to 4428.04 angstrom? 0.004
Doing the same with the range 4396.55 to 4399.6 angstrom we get -0.001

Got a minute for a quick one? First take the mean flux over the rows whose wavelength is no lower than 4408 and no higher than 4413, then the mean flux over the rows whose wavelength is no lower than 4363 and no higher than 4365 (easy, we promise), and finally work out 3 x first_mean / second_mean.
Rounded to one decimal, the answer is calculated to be 2.6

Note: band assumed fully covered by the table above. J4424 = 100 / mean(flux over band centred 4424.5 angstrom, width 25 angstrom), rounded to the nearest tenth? 5.8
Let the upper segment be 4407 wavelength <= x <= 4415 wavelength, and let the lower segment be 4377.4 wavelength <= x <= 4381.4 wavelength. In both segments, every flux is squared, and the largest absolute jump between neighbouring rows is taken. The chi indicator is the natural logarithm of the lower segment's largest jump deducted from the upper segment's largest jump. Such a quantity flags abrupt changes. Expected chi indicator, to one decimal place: 4.2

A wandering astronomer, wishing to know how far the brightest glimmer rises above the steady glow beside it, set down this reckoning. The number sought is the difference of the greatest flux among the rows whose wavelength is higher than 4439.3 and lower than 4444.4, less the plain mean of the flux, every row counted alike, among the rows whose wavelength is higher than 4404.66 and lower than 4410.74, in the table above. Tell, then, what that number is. 8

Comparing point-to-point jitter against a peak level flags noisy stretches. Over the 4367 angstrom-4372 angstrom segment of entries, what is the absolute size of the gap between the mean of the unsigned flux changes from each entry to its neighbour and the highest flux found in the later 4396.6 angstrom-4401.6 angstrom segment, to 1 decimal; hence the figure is 16.9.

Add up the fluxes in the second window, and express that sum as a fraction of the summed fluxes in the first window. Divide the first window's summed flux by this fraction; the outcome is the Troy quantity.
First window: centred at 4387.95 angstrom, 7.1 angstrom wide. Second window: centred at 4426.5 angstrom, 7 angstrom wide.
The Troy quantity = 81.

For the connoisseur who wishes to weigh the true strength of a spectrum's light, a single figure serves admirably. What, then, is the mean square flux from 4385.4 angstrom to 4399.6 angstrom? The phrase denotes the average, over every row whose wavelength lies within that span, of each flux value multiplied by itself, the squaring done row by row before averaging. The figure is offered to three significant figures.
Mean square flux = 261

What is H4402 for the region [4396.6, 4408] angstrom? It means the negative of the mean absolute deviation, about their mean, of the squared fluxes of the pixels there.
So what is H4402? -103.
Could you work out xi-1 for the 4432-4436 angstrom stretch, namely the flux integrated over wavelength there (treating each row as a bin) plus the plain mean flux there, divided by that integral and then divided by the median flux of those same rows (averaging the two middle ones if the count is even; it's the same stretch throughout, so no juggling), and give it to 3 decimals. 0.068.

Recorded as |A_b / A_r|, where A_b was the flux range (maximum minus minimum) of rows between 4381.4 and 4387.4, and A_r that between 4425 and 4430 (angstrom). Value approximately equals 2.1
